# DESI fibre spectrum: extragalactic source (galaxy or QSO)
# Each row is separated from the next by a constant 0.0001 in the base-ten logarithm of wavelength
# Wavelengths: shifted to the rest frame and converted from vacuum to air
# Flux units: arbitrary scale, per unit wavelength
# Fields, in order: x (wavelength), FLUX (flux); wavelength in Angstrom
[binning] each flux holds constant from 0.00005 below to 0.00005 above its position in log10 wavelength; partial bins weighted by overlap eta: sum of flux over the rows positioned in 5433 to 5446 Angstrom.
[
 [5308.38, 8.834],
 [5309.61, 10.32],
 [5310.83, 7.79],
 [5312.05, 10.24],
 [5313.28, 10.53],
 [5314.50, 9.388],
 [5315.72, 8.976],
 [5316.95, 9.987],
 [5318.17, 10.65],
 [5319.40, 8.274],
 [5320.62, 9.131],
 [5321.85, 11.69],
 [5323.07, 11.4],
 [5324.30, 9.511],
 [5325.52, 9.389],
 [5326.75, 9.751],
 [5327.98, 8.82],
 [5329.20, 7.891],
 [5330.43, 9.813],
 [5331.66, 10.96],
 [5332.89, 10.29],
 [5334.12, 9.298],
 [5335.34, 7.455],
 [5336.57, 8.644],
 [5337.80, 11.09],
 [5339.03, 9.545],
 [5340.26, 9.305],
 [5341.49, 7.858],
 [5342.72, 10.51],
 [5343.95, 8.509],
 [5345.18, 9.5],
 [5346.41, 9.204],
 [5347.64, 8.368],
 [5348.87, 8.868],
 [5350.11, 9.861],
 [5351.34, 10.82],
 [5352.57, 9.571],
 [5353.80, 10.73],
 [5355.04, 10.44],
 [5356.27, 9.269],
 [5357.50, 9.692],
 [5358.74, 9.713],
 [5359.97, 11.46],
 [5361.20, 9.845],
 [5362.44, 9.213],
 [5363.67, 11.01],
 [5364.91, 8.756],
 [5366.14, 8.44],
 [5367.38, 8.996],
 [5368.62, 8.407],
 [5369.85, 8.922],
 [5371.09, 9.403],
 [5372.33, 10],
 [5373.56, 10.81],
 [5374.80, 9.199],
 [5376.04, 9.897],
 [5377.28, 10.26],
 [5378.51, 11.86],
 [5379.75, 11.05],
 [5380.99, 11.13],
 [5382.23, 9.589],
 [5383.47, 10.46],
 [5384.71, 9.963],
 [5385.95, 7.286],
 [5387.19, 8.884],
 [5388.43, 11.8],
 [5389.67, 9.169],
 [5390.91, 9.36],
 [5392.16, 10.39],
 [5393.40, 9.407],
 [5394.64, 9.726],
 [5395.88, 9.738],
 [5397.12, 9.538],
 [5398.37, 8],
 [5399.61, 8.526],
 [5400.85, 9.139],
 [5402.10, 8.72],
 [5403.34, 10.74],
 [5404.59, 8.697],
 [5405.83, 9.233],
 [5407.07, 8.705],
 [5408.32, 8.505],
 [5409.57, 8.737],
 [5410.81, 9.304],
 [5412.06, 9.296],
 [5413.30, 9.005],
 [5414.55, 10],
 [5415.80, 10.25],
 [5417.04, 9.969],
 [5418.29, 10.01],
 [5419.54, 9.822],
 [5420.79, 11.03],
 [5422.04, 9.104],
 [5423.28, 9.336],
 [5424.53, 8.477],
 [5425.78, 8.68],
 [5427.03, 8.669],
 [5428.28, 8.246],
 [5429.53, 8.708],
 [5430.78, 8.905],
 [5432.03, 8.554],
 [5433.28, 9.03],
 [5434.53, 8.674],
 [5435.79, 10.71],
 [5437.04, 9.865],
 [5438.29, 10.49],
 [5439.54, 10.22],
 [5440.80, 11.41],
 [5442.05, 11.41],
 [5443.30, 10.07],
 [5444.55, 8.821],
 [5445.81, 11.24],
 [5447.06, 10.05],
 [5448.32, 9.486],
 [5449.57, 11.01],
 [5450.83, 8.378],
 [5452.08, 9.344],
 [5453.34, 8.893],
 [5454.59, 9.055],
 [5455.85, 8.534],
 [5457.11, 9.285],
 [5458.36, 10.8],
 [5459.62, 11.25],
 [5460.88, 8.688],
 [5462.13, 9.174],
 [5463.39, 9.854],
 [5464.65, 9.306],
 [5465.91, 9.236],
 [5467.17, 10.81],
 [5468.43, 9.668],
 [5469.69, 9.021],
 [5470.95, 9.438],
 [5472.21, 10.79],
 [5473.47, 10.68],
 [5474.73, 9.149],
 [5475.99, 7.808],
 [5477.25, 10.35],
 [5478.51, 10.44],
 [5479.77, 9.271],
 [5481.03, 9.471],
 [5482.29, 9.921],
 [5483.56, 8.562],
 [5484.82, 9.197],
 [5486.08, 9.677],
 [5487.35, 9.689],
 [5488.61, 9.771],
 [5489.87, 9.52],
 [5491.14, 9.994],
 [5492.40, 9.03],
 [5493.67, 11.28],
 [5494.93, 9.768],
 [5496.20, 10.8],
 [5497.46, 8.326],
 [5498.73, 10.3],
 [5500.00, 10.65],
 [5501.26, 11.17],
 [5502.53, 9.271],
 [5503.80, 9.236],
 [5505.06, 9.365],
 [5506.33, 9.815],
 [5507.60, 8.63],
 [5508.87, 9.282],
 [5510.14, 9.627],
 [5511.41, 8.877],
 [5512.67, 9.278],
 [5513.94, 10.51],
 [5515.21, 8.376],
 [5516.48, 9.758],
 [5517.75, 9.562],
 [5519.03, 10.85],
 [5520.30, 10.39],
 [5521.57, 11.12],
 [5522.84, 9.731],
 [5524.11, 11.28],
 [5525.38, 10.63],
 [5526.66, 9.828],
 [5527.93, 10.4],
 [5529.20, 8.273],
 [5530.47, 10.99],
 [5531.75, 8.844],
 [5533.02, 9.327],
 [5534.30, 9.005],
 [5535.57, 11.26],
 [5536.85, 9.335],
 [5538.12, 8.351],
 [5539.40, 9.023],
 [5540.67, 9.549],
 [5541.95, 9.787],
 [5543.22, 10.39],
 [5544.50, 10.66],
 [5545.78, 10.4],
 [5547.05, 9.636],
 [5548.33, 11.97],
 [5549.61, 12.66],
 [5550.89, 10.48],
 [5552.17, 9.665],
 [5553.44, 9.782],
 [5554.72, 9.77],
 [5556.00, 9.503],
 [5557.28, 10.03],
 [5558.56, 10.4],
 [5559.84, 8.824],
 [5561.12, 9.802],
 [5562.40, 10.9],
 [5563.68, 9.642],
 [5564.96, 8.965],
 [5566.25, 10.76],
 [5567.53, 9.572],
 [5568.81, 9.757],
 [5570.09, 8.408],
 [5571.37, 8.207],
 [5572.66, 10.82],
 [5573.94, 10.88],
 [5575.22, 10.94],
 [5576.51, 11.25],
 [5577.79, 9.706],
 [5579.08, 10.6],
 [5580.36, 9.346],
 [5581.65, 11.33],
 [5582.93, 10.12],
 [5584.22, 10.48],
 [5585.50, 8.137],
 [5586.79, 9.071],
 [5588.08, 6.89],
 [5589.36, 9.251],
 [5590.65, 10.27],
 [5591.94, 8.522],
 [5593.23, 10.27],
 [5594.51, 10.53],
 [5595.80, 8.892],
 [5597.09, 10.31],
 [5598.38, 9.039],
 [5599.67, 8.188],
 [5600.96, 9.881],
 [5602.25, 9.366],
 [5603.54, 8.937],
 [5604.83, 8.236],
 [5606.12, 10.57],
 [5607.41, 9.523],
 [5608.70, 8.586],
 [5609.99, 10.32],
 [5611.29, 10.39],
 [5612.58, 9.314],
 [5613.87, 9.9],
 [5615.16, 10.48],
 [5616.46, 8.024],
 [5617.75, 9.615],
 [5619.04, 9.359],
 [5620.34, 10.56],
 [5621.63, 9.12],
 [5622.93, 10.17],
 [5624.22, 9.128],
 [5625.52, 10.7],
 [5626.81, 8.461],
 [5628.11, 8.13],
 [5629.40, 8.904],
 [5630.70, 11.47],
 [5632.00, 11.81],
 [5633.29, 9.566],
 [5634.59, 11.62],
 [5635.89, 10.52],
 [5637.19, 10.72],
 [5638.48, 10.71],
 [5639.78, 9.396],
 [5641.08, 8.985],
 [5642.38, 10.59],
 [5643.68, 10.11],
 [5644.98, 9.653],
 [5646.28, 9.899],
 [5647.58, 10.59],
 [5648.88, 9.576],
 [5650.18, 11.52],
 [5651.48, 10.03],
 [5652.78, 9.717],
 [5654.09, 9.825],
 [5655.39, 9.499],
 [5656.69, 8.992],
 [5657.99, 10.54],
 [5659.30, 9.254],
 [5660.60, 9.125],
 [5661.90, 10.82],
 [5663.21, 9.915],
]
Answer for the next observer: 112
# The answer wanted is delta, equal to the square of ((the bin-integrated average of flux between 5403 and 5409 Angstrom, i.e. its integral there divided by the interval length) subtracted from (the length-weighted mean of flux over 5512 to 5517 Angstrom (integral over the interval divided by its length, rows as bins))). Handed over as 0.16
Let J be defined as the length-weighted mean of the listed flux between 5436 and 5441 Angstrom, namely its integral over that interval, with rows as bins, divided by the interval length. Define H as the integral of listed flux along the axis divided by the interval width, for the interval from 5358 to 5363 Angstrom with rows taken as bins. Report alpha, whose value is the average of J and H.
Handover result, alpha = 10.2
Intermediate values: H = 10.1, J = 10.4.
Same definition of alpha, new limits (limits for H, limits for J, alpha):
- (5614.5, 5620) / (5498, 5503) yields 9.9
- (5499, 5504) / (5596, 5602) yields 9.7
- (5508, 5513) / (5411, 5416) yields 9.4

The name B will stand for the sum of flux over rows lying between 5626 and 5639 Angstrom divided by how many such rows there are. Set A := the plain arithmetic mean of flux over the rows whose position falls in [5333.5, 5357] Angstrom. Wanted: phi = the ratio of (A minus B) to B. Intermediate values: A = 9.4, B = 10.2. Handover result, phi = -0.08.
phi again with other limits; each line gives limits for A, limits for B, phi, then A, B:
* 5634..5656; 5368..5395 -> 0.03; 10.2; 9.9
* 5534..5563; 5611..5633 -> 0.03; 10.1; 9.7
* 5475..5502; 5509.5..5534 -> -0.01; 9.8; 9.9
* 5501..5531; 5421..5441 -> 0.06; 9.8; 9.3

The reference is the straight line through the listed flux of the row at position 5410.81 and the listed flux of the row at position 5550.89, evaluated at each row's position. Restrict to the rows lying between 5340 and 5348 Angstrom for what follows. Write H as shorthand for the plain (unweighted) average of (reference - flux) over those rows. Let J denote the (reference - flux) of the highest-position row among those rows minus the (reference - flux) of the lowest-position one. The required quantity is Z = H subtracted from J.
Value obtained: 1.3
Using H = -0.3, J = 1.0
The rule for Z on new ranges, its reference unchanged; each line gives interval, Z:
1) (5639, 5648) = -2.5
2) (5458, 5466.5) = 1.7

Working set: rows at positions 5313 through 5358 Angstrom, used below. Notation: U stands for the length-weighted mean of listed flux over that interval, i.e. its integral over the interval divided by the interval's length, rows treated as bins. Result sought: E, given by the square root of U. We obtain 3.10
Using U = 9.59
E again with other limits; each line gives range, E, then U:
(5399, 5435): 3.03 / 9.18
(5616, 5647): 3.15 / 9.90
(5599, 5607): 3.03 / 9.21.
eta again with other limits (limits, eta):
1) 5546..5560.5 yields 113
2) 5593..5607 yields 104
